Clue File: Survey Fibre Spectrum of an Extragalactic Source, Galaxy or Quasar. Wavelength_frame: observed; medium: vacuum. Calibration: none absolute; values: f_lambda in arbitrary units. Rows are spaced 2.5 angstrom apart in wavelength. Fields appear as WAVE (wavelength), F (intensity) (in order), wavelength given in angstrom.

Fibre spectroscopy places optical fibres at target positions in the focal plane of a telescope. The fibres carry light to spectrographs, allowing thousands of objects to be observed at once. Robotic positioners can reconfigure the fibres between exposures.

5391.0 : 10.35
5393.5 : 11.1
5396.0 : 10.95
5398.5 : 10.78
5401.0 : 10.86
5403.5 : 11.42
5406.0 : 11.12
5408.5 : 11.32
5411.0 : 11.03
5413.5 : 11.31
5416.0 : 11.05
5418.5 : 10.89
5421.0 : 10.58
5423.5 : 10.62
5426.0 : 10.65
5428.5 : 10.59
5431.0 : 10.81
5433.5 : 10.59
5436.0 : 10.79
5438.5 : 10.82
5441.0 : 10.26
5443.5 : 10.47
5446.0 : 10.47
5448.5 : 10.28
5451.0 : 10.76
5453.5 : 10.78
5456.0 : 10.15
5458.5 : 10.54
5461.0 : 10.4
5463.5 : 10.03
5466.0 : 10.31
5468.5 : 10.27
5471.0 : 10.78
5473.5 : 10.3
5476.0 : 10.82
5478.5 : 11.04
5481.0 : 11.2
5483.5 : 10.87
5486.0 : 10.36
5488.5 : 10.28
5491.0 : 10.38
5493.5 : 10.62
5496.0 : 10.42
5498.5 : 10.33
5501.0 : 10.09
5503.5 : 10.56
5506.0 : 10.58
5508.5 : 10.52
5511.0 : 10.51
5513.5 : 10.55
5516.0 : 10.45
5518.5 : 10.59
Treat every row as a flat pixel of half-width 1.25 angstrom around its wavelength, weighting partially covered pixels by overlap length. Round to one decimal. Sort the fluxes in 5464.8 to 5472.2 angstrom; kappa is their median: 10.3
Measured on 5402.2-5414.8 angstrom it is 11.3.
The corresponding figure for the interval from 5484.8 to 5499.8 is 10.4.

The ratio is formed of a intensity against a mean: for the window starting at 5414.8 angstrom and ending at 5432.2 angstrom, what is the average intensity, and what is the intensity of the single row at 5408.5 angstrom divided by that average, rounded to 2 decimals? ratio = 1.05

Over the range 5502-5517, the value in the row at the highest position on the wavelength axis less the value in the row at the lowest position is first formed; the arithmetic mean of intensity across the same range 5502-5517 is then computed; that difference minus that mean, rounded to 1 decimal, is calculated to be -10.6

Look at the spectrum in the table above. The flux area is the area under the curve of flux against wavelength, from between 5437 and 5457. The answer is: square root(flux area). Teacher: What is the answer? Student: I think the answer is 14.5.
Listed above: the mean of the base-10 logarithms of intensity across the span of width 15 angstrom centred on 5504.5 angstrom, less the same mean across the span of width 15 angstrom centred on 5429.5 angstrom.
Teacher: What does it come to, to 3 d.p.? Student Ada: -0.010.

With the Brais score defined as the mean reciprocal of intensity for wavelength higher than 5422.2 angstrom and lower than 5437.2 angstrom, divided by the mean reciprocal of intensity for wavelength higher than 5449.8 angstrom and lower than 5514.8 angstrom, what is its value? 0.98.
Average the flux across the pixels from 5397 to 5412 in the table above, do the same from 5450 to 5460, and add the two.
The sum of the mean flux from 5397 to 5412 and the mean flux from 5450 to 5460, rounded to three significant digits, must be 21.6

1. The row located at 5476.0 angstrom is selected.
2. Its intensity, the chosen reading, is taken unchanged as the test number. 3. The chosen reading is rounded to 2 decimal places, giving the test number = 10.82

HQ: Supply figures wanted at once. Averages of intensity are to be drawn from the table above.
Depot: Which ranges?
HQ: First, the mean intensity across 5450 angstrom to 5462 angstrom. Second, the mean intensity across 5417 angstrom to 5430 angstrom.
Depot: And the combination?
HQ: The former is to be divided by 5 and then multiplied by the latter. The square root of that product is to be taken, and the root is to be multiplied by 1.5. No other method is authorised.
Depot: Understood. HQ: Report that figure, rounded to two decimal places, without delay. 7.11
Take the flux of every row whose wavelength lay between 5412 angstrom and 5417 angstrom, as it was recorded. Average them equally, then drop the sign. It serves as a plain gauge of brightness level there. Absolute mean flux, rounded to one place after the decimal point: 11.2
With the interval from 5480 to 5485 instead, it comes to 11.0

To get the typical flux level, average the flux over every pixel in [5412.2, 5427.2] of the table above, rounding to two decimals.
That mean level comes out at 10.85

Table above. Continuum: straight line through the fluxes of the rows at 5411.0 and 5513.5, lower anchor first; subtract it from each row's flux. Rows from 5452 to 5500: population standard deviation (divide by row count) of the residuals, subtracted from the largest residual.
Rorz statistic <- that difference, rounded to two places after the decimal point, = 0.18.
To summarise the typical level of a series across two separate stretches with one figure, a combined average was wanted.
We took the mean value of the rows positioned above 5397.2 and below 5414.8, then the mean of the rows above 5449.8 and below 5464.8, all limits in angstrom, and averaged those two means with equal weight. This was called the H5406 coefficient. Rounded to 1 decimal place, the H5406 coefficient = 10.8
